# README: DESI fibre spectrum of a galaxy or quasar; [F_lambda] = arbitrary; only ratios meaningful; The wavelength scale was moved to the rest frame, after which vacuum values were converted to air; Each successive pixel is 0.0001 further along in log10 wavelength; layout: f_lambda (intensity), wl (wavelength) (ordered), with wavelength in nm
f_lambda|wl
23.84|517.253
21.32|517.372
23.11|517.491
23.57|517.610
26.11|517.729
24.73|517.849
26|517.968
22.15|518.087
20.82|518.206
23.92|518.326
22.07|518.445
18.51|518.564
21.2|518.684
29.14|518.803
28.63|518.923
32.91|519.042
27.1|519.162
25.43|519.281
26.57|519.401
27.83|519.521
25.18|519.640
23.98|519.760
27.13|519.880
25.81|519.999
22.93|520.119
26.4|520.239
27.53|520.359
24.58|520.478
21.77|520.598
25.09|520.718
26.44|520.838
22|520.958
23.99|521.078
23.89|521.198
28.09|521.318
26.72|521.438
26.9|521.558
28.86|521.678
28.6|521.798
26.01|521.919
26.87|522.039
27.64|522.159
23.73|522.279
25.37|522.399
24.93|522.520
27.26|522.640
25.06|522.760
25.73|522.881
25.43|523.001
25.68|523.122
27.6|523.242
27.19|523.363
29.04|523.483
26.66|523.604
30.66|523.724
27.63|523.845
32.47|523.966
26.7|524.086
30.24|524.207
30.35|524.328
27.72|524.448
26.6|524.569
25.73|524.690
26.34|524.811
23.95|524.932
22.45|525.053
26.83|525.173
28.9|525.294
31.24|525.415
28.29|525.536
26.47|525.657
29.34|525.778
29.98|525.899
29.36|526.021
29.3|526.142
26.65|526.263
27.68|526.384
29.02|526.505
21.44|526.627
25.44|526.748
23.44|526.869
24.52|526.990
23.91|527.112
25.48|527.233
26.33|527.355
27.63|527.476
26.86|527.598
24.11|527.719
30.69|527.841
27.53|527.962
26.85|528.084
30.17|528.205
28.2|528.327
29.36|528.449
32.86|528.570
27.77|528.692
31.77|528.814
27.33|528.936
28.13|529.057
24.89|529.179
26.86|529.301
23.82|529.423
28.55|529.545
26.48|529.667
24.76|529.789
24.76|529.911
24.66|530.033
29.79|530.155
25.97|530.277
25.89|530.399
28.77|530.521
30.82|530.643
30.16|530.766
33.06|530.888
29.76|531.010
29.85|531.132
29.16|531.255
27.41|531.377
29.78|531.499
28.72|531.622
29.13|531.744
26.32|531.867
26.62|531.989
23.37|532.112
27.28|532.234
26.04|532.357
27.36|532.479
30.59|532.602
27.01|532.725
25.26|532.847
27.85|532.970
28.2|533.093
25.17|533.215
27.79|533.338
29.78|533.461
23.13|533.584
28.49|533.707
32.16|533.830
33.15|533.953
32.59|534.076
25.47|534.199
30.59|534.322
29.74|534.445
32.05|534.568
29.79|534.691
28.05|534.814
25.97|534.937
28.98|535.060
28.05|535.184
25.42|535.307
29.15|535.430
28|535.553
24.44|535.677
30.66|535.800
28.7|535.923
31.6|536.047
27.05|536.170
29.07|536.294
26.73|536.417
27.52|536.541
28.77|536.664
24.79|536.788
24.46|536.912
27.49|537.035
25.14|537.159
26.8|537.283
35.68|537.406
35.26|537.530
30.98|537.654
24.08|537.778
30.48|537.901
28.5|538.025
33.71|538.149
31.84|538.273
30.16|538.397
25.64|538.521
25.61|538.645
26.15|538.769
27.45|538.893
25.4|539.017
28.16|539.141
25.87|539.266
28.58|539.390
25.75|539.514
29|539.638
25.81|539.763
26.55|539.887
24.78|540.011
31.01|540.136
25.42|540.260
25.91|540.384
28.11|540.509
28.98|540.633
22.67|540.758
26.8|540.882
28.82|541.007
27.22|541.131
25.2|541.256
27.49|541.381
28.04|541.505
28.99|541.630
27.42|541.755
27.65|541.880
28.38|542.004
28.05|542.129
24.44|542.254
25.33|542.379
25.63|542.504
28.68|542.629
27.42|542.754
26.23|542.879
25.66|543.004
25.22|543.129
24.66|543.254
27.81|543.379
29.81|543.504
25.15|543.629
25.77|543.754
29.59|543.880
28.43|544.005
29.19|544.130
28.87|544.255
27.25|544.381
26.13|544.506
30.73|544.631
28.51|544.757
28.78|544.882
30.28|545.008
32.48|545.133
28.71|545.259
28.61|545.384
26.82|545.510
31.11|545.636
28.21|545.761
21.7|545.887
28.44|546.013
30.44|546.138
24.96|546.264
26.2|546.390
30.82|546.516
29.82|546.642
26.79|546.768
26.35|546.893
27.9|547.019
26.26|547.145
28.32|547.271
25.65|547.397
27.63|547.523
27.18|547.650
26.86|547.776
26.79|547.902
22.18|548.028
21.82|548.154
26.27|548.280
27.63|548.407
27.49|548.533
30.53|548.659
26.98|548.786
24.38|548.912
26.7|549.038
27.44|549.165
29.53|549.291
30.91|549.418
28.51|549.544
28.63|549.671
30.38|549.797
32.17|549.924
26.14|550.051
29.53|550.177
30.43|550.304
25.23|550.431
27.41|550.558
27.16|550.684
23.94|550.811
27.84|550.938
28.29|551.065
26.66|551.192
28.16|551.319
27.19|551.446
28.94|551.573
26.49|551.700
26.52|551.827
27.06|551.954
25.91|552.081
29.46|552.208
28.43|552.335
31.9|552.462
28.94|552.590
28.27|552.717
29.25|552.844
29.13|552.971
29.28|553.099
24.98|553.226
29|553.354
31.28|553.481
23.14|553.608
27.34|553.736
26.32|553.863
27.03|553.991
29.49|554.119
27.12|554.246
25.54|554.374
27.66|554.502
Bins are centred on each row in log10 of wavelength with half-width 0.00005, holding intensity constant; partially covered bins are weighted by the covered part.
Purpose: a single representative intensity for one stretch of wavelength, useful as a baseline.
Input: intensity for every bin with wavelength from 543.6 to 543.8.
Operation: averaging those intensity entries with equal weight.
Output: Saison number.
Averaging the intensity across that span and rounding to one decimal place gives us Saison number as 25.5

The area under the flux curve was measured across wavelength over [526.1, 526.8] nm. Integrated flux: 19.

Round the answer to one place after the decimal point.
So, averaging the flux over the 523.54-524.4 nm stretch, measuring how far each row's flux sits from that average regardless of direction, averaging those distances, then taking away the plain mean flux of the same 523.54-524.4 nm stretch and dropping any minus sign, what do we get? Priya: 27.3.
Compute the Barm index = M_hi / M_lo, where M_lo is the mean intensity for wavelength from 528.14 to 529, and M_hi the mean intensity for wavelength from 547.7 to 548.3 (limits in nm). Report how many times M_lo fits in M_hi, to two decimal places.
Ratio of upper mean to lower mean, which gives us 0.84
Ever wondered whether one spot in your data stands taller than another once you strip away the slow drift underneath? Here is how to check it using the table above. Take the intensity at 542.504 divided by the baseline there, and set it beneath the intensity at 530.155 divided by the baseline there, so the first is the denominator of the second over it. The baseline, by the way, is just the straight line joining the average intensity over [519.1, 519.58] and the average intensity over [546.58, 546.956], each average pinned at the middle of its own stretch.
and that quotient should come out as 1.18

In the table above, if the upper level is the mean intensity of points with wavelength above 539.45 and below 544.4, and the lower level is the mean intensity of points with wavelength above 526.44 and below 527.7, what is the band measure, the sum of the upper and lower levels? 52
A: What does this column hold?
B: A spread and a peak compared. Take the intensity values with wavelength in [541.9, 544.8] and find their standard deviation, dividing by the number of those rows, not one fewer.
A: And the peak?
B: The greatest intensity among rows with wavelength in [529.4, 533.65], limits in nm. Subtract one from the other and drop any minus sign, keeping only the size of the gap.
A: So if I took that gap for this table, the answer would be 31.3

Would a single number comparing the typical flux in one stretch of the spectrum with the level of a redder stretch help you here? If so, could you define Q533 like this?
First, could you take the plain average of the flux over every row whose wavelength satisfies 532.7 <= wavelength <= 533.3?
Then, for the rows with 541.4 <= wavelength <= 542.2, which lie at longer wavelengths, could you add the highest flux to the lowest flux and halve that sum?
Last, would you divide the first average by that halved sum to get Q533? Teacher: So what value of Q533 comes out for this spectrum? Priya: 0.95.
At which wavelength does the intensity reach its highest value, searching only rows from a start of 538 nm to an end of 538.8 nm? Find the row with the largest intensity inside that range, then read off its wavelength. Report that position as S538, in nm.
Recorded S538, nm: 538.149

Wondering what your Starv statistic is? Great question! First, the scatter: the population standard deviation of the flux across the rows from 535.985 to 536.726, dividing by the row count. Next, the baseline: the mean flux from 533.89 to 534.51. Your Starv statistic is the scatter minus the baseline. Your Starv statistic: -29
